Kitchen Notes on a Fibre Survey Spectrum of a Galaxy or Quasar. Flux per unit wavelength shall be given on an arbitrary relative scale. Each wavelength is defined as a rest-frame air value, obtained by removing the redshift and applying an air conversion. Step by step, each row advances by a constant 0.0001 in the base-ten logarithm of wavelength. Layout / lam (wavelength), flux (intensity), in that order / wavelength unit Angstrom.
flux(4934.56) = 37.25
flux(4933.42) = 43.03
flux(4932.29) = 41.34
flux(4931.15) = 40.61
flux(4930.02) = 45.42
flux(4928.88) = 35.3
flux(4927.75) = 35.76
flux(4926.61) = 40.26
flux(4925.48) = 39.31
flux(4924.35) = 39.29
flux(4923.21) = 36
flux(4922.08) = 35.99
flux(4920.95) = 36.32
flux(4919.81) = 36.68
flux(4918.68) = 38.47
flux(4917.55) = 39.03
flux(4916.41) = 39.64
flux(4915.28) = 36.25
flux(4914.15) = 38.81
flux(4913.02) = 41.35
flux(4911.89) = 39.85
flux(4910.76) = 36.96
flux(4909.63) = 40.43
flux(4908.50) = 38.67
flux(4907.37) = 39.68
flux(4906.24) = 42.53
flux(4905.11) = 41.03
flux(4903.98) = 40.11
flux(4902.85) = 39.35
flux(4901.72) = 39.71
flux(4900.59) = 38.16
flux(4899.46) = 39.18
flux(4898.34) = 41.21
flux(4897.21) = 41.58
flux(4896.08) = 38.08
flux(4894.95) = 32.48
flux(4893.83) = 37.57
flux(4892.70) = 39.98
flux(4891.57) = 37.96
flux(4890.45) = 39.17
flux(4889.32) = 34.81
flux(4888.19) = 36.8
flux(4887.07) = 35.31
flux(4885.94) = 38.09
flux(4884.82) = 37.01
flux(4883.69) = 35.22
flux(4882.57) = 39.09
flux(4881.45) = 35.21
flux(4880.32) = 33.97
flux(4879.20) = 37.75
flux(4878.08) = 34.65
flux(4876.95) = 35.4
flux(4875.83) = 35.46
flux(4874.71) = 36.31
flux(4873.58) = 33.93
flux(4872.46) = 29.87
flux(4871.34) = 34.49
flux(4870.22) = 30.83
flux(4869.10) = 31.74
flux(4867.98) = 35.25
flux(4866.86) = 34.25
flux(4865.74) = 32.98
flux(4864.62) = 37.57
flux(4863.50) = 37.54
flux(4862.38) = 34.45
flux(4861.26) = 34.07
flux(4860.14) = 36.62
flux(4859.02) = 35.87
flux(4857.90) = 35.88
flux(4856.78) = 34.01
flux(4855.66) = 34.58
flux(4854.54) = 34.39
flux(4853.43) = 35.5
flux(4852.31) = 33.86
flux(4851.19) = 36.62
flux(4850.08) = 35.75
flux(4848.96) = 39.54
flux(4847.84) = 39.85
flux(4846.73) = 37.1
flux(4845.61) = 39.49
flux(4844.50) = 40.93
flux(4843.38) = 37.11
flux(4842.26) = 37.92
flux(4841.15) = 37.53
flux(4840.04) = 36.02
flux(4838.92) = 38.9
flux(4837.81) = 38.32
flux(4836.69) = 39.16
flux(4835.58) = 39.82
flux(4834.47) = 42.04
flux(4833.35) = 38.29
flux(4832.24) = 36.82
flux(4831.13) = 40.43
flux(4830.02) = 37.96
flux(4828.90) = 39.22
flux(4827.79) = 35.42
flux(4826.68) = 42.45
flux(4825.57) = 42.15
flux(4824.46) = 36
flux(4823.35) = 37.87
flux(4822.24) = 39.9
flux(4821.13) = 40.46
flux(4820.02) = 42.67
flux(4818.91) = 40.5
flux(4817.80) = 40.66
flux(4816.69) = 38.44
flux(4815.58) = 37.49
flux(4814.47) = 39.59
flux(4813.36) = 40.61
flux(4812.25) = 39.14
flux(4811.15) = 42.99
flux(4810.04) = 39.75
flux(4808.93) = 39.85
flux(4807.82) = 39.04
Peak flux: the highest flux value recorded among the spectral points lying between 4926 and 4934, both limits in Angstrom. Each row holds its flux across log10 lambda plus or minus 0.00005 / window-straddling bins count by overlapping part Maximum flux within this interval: 45.42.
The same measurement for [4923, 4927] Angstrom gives 40.26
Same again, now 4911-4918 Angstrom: 41.35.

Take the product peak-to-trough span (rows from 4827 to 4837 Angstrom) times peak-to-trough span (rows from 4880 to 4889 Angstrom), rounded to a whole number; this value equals 34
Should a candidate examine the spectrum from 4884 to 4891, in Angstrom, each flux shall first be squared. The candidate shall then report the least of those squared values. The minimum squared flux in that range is 1212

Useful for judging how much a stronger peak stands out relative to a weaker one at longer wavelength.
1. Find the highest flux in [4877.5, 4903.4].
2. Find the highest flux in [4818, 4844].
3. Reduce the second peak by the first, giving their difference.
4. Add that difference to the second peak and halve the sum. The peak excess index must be 22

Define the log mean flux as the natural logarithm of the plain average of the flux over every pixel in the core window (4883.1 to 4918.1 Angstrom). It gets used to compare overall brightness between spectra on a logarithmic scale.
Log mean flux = 3.65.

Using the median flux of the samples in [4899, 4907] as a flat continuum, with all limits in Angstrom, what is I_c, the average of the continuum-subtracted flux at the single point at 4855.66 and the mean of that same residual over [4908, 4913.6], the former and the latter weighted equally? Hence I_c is -2.69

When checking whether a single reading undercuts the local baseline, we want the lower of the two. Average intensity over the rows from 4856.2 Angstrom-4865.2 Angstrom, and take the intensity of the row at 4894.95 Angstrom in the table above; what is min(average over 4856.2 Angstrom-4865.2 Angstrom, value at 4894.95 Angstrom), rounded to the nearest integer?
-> 32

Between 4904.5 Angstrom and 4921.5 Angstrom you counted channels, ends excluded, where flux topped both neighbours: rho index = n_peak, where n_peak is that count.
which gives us 4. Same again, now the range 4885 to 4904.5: 5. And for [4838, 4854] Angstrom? 4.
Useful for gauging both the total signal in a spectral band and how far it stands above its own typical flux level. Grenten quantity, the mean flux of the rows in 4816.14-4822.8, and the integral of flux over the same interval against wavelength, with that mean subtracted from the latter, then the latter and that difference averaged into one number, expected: 249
